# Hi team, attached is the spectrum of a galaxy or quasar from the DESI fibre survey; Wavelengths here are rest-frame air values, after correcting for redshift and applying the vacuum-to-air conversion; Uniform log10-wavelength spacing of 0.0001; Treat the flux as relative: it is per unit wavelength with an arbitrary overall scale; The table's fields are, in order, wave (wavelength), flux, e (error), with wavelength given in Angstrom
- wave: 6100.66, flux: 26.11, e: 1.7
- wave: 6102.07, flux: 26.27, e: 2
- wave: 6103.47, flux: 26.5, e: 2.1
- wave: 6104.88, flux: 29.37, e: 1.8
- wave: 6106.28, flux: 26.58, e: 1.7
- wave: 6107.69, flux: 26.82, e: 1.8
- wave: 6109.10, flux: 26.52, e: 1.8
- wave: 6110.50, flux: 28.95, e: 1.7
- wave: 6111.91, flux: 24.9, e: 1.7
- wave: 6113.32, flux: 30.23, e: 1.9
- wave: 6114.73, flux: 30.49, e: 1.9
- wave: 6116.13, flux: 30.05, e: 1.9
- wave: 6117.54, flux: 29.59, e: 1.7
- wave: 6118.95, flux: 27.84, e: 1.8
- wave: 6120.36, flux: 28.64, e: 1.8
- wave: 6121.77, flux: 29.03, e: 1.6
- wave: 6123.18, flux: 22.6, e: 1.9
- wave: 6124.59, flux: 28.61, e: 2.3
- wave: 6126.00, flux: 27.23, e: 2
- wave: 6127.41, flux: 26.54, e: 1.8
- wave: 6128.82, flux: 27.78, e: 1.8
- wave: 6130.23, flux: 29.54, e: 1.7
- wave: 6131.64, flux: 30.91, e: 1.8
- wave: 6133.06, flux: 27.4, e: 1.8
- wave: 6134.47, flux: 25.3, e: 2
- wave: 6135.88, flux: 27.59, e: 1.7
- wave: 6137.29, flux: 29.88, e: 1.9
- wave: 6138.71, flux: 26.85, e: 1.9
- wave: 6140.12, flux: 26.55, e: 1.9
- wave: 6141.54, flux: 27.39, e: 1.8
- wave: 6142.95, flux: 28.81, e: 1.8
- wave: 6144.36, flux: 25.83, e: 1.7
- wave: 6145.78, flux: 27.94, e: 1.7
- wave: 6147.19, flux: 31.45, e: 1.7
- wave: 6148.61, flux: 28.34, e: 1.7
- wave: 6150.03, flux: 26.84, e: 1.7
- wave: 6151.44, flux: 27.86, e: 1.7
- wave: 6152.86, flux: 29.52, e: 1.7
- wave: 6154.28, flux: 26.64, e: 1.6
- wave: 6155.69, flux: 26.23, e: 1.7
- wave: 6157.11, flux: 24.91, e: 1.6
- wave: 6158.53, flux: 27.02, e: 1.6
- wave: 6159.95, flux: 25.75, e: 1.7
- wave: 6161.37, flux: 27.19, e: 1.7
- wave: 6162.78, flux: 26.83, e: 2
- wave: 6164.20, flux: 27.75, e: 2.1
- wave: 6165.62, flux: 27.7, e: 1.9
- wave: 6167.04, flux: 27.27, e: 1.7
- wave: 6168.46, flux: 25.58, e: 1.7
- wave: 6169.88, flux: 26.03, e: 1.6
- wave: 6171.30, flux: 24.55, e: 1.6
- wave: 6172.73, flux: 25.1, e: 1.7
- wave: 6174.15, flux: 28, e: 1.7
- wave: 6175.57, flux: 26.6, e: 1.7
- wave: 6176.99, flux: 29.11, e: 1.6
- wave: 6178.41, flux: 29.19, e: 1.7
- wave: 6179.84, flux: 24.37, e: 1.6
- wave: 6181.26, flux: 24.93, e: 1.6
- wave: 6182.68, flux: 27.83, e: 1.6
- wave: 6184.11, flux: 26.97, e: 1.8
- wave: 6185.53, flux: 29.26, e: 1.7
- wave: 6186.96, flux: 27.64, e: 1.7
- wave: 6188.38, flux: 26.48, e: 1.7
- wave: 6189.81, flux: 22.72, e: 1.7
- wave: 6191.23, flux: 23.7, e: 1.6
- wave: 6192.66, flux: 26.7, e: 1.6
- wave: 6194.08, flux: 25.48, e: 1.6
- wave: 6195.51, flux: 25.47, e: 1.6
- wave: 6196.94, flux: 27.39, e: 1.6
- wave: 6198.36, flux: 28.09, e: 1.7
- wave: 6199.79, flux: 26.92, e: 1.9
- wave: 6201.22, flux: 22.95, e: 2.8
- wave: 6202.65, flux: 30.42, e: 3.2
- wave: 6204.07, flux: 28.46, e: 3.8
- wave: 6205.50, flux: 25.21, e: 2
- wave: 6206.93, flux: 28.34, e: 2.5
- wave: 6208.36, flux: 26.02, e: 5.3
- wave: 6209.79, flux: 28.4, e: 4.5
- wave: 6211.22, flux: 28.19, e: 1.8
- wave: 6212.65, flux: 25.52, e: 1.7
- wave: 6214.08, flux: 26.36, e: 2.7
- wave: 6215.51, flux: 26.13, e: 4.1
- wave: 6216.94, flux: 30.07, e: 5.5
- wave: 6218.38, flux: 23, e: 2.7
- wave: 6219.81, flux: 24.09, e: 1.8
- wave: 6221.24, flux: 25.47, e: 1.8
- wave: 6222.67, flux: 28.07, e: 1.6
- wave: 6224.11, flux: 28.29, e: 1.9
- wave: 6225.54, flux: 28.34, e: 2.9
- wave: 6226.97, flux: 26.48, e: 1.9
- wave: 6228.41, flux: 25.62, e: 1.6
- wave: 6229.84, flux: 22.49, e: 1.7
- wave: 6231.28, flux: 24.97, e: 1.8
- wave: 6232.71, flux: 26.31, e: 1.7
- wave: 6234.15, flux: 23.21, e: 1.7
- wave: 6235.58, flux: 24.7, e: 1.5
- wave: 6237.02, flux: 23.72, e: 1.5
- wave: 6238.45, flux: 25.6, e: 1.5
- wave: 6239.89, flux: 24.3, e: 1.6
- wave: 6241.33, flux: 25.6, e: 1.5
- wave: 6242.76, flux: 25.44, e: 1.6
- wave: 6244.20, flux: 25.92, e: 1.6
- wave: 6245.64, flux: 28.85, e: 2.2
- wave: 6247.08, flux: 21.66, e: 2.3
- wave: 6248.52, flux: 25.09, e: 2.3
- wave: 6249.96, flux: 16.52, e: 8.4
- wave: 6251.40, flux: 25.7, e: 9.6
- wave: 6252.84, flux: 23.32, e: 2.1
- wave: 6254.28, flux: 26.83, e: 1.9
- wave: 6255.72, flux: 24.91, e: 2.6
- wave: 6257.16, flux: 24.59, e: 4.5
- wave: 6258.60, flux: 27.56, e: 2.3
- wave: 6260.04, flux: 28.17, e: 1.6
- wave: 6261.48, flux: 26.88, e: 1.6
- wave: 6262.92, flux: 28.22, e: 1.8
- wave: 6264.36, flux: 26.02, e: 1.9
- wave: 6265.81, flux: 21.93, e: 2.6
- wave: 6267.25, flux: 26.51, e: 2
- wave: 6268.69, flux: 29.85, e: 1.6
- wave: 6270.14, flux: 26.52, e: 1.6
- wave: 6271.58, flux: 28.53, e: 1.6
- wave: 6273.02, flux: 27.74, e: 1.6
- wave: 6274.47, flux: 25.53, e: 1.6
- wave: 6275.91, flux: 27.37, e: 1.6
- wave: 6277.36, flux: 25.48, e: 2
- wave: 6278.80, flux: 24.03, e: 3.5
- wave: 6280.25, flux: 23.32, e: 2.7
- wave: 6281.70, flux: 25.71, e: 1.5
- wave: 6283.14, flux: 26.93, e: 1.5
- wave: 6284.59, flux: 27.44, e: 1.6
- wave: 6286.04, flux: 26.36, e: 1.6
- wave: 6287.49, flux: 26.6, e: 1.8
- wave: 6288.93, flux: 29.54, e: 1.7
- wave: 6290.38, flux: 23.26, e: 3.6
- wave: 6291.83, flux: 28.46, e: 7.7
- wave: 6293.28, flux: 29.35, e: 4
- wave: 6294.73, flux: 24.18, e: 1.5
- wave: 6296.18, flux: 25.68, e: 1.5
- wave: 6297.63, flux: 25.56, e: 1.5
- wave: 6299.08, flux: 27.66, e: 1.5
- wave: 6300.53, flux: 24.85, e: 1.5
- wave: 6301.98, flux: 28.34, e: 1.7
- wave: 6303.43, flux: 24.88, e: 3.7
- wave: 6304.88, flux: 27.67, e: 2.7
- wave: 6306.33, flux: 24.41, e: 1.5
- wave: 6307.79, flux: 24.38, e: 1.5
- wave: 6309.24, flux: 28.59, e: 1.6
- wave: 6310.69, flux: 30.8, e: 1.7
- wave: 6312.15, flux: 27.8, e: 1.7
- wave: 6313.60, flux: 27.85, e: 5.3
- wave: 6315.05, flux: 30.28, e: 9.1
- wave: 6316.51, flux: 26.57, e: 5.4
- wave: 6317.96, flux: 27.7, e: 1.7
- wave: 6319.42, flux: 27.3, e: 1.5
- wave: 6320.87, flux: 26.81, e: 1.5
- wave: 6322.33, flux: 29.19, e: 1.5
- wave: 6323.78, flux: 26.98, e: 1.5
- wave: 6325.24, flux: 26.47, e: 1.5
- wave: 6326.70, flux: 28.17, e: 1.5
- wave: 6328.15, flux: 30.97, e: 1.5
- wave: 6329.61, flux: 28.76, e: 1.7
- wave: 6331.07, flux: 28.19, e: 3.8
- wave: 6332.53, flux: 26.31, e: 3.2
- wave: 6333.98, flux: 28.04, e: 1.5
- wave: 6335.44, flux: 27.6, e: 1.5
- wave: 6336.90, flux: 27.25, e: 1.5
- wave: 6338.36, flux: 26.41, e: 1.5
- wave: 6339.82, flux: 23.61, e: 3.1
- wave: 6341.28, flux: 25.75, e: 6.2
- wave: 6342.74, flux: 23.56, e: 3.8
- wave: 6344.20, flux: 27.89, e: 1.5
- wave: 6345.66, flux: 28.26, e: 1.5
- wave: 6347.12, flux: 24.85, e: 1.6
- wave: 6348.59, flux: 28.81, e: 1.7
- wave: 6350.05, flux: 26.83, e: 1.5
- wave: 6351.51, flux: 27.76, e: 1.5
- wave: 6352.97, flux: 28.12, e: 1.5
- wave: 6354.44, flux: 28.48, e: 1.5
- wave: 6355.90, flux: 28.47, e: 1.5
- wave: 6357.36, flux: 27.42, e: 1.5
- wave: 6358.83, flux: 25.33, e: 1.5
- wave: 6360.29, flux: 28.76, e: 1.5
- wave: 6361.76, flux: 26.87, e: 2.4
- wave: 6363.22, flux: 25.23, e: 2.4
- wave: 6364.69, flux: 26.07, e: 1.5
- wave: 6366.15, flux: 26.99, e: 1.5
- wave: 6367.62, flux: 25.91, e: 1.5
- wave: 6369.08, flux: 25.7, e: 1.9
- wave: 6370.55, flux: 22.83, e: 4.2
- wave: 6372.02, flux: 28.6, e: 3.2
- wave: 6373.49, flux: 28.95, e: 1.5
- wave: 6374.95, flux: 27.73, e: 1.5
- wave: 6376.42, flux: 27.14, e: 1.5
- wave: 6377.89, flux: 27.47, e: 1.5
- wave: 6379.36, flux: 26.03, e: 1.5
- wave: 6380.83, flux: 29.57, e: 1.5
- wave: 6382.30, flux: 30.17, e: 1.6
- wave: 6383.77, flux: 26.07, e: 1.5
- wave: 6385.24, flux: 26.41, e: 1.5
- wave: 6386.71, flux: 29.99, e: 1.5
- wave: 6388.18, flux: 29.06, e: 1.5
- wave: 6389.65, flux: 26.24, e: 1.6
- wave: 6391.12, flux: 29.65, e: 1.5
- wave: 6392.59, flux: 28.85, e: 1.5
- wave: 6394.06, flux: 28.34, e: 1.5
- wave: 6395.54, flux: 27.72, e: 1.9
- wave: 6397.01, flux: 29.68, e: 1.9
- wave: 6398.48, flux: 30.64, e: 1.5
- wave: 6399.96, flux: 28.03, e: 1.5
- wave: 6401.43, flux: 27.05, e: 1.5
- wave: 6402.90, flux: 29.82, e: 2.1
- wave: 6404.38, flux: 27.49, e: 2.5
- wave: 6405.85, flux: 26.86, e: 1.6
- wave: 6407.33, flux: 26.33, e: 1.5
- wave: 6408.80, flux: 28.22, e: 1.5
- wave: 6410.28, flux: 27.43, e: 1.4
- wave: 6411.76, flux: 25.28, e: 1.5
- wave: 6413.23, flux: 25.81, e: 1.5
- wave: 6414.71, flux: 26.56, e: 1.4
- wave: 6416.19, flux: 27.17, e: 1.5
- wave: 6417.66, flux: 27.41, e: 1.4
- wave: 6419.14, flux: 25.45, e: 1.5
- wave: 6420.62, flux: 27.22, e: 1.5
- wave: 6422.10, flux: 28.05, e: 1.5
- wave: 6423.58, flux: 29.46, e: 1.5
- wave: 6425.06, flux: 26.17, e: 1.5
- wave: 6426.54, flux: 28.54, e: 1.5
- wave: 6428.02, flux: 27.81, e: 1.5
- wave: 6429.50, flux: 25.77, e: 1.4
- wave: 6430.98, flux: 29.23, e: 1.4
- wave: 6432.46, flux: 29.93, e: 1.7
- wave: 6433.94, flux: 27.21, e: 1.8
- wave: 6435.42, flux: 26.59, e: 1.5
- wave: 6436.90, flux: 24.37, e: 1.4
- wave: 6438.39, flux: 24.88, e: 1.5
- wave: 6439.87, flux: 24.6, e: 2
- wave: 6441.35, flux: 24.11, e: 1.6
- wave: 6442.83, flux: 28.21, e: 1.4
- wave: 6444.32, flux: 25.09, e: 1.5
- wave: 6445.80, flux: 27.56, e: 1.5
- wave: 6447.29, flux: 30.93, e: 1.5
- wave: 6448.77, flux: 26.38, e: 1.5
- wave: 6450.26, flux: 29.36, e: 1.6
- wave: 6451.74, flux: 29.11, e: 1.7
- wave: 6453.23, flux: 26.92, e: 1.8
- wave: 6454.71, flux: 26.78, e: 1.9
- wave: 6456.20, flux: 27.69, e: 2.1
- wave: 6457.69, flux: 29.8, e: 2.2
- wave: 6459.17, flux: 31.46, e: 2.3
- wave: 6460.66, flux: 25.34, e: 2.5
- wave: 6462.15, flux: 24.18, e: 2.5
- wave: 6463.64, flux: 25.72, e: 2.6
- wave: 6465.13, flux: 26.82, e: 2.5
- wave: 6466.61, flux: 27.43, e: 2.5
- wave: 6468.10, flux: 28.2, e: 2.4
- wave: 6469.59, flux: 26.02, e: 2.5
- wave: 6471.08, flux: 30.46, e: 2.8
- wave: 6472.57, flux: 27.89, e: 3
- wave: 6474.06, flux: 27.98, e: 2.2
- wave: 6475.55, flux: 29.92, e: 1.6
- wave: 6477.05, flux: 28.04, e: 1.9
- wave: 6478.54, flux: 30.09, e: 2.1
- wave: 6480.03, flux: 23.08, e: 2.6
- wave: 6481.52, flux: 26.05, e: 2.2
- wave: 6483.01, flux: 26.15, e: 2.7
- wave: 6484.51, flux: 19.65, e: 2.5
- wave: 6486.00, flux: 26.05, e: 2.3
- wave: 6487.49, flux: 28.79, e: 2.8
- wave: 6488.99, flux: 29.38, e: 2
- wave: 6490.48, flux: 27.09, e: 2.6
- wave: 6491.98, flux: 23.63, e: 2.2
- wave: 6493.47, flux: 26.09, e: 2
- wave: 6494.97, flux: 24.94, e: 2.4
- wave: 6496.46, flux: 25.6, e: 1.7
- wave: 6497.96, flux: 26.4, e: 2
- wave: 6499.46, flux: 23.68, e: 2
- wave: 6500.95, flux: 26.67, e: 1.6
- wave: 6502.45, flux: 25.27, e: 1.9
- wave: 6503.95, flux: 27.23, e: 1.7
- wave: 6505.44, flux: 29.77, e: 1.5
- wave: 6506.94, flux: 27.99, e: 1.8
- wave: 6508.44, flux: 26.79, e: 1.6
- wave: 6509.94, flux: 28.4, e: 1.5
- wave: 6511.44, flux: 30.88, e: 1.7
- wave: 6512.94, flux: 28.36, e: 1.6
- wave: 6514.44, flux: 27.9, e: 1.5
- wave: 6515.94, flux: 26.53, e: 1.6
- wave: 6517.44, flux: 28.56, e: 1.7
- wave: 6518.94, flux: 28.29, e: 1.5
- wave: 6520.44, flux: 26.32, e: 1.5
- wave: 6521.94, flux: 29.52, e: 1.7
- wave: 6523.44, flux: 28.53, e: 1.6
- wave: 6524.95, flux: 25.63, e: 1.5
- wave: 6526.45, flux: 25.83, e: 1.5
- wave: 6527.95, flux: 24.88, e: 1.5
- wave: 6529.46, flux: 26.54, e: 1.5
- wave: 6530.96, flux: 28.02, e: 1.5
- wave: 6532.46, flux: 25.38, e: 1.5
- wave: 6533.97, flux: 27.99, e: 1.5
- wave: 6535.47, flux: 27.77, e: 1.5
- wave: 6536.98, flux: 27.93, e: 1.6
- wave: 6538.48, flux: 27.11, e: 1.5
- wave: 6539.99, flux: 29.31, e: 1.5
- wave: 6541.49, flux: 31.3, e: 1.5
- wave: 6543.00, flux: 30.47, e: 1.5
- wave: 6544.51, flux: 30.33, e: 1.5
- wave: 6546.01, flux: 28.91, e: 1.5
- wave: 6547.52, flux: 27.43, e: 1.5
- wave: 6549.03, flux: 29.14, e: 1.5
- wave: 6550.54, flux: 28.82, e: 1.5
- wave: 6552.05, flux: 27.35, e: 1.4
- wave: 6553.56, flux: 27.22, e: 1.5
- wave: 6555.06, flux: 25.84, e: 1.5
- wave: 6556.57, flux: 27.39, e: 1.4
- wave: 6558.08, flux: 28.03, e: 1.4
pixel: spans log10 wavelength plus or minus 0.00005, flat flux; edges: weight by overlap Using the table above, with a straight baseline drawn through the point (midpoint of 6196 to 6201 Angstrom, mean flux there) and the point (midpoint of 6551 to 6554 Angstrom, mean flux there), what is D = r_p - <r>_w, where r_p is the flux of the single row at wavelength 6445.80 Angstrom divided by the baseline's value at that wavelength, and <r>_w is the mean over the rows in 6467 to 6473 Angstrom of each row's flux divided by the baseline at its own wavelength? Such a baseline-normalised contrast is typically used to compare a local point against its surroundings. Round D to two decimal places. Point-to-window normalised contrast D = -0.02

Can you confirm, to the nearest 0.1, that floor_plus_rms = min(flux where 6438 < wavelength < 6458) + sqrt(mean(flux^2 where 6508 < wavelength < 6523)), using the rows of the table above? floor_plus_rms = 52.3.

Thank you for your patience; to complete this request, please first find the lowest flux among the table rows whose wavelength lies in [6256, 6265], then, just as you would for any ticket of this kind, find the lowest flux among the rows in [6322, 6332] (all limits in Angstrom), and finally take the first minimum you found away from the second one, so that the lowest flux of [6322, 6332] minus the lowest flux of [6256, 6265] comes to 1.9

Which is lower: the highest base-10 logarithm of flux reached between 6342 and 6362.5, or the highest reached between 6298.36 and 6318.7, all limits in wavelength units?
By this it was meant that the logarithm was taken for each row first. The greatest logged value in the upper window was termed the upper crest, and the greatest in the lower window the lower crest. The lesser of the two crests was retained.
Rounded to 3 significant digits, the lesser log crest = 1.46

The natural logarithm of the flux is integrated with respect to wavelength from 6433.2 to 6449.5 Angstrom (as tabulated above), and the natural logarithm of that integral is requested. 3.98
